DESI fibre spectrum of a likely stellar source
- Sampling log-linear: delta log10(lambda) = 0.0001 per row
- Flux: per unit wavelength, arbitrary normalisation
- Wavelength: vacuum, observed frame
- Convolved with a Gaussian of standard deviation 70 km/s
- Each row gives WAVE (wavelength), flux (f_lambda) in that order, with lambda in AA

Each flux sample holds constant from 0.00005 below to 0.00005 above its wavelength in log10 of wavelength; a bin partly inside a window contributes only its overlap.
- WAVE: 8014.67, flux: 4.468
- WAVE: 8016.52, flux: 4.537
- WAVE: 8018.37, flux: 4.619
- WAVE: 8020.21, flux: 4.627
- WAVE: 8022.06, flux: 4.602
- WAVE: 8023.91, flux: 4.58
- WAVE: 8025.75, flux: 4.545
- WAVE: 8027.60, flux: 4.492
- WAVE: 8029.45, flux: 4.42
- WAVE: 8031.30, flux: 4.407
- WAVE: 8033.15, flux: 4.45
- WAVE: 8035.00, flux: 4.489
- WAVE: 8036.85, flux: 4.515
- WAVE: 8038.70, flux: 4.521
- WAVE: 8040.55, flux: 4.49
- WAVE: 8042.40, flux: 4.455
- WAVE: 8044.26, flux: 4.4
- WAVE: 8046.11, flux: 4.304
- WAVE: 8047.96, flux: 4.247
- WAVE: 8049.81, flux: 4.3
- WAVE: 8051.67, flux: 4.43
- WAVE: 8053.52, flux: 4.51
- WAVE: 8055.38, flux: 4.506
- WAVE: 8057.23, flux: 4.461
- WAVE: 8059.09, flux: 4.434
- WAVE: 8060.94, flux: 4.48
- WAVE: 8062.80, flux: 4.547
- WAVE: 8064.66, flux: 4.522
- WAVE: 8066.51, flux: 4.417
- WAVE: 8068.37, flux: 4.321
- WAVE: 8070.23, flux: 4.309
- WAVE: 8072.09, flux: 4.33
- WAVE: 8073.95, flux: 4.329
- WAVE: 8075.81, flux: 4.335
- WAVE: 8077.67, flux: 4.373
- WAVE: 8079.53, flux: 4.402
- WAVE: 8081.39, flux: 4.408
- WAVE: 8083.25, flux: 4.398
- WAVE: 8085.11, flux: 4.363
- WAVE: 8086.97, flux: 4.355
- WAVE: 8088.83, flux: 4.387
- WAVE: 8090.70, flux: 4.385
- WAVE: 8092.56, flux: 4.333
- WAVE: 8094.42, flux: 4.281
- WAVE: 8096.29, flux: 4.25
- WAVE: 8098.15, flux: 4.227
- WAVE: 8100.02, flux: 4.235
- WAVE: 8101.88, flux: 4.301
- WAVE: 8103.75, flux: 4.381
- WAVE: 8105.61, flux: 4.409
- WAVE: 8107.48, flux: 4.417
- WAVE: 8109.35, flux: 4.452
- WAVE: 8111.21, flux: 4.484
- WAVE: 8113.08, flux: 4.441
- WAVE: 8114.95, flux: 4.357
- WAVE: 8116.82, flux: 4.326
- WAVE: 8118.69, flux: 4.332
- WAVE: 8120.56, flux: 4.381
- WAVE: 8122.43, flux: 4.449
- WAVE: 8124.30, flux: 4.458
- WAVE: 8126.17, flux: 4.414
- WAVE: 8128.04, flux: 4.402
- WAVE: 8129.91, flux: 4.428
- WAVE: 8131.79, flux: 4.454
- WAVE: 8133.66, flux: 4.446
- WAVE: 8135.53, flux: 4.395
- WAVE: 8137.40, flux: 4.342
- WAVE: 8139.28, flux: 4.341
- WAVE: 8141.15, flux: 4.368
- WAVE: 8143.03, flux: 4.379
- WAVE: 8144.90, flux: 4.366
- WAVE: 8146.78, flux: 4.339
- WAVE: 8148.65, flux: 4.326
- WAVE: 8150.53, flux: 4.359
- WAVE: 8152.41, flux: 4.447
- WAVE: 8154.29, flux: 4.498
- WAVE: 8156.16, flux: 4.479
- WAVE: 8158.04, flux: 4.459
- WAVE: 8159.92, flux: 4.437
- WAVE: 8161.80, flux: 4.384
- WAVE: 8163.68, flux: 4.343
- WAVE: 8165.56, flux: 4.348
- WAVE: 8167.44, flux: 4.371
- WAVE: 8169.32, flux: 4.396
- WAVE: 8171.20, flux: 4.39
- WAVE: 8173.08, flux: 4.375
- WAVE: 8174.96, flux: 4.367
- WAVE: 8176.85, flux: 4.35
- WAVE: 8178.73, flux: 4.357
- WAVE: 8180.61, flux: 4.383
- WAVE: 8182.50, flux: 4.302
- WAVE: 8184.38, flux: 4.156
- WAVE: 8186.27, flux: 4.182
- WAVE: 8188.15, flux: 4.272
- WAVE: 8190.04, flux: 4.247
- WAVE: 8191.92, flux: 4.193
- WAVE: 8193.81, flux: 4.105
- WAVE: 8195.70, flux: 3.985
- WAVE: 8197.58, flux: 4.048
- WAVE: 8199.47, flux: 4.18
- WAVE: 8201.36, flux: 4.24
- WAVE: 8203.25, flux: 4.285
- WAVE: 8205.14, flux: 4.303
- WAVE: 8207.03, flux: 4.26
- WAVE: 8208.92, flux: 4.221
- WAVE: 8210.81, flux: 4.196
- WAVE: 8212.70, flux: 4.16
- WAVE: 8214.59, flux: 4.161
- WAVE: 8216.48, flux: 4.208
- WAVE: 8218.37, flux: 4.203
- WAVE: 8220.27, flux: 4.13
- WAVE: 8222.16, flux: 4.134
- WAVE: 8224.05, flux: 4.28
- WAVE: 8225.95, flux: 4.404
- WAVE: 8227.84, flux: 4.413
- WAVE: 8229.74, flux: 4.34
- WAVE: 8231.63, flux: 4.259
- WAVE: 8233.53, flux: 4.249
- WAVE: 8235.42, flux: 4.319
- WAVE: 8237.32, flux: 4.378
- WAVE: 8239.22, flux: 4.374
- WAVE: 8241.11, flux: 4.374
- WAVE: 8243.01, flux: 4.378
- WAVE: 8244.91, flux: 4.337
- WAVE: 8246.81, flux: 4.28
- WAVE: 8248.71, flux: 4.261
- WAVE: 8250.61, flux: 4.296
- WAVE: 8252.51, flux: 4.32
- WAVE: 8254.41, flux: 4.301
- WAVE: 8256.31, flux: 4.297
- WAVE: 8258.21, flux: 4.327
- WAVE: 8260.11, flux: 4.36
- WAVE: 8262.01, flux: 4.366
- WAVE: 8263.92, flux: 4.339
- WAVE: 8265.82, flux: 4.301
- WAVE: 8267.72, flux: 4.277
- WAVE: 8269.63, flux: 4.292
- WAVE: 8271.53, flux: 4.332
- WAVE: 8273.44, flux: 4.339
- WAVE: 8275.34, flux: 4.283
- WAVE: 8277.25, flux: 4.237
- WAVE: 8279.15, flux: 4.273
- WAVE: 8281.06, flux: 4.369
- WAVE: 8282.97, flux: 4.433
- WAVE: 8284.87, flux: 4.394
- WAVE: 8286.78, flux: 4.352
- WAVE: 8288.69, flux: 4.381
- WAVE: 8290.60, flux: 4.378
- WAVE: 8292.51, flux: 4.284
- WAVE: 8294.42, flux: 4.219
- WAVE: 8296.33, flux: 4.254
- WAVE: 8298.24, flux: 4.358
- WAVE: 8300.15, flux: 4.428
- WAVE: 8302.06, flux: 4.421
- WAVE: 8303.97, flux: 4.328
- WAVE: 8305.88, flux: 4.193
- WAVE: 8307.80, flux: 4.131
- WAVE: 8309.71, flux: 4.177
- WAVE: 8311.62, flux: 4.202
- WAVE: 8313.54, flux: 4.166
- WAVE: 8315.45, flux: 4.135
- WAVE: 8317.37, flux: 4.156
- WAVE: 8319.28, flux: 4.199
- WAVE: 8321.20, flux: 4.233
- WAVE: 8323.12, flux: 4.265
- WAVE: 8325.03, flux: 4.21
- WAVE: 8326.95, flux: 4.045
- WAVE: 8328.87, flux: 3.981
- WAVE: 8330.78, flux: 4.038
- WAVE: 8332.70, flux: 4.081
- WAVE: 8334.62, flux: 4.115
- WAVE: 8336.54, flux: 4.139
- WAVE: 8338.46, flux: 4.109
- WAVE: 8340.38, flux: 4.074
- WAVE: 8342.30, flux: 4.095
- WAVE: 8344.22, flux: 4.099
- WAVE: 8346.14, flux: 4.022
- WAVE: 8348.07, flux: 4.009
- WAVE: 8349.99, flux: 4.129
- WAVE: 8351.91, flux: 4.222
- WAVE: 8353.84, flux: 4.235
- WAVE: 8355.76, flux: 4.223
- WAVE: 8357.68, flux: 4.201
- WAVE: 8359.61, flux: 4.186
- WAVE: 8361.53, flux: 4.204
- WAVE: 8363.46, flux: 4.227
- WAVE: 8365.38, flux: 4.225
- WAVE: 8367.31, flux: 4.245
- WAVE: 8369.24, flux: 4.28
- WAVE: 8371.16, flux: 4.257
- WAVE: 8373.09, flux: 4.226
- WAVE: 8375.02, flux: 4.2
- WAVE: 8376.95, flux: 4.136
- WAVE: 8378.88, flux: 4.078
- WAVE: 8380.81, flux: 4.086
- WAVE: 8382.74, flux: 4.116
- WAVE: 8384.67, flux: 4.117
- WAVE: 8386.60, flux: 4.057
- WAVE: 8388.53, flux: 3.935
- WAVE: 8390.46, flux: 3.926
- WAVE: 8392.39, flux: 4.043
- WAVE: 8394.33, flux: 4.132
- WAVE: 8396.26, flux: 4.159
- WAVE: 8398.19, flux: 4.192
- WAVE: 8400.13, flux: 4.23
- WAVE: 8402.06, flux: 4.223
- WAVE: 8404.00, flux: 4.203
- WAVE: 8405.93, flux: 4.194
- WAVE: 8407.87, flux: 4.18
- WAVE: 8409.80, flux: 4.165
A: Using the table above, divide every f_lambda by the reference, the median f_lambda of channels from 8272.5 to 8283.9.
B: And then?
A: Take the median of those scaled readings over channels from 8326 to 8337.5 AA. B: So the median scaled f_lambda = 0.94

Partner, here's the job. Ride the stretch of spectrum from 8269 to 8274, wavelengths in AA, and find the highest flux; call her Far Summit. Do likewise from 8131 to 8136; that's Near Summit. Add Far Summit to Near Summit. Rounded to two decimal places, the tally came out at 8.79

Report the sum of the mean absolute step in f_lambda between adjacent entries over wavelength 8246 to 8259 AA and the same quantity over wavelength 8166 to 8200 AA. 0.076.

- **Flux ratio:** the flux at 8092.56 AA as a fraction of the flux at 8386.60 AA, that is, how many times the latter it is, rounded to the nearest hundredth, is 1.07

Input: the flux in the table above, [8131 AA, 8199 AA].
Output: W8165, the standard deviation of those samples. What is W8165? 0.12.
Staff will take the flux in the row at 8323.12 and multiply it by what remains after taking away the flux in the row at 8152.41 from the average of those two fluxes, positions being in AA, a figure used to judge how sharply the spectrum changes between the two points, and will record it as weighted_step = -0.39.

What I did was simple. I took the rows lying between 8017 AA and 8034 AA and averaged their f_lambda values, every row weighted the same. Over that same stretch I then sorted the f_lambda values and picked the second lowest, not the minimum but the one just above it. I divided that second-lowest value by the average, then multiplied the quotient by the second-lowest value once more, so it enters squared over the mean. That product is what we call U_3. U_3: 4.32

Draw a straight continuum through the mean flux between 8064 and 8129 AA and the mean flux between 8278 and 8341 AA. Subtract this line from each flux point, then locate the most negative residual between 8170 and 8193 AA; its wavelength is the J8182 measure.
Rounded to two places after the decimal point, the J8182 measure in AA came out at 8184.38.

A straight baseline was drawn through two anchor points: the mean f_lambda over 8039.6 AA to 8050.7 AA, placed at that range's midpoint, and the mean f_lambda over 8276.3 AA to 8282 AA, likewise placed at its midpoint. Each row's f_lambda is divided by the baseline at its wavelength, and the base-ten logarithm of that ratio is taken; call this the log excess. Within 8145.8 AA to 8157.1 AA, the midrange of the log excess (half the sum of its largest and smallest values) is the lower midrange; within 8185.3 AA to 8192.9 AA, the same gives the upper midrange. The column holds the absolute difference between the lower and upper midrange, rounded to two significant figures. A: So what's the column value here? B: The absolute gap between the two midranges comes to 0.017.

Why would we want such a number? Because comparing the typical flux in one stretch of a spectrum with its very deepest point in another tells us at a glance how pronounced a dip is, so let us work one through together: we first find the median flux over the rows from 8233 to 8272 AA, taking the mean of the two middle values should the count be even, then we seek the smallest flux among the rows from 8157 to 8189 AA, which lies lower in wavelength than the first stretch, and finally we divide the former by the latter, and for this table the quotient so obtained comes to 1.039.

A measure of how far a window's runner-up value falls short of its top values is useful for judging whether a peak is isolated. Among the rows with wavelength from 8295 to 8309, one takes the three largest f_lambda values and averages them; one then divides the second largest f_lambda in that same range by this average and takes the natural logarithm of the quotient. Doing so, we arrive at 0.0042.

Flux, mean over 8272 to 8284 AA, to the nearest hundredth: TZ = 4.32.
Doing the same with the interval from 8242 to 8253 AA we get 4.31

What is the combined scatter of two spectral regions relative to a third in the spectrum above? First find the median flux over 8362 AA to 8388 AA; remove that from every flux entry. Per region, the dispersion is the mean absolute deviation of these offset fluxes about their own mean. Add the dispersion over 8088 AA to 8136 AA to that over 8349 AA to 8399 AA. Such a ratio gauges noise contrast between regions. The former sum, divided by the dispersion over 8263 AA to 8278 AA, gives 4.7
